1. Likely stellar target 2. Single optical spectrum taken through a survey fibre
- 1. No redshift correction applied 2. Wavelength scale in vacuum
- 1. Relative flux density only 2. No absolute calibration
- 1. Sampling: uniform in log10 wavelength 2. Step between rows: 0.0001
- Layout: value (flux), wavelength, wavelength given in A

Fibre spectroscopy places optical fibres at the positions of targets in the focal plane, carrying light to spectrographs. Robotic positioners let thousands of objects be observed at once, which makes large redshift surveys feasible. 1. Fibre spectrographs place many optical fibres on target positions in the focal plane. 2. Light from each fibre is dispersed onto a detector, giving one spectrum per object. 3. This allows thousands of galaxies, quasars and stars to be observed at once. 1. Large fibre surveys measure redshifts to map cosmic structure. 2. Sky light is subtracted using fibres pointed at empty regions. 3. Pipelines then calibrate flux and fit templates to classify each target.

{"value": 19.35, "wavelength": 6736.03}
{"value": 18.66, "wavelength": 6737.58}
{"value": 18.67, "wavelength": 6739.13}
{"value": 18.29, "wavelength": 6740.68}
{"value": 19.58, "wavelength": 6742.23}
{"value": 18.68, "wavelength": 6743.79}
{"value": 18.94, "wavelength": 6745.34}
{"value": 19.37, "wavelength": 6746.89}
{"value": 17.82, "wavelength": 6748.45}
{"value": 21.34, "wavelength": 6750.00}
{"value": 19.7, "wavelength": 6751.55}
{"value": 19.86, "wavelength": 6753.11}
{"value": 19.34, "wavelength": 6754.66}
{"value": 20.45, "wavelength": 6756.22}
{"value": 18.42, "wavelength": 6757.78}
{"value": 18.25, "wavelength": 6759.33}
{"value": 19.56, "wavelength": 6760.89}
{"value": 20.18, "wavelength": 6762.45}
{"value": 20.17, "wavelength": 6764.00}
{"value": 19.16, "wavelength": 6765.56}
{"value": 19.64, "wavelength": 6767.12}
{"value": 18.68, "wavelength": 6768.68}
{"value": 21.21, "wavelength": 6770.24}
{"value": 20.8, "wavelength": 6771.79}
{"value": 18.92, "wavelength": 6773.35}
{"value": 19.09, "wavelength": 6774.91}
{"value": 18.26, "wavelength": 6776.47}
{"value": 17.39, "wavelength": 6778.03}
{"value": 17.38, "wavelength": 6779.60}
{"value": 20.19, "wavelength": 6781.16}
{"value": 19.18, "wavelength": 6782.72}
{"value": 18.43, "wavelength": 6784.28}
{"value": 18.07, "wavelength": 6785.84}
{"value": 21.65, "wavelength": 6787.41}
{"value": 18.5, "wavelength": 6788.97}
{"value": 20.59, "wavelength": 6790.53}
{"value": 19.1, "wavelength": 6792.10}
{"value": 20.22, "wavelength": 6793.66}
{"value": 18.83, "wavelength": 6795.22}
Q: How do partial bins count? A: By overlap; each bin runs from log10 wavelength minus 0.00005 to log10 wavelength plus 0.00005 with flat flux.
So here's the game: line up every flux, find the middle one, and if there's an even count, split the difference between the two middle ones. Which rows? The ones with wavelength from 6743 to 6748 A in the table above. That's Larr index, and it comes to 18.9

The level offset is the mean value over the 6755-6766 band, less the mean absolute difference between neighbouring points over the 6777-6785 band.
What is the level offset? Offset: 18.3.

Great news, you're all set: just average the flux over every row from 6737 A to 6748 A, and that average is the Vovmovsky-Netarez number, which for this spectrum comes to 18.9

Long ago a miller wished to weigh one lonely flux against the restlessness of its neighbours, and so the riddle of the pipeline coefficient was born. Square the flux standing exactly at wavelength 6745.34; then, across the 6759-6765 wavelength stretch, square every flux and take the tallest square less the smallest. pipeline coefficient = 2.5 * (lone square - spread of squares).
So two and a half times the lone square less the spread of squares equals 711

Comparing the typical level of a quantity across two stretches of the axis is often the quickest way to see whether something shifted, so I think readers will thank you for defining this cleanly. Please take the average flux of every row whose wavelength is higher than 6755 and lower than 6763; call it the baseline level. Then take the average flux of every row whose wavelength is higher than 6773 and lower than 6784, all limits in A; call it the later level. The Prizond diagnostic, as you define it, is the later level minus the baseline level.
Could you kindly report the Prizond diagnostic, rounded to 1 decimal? -0.7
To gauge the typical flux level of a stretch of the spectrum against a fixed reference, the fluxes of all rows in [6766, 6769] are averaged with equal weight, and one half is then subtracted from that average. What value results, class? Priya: 18.7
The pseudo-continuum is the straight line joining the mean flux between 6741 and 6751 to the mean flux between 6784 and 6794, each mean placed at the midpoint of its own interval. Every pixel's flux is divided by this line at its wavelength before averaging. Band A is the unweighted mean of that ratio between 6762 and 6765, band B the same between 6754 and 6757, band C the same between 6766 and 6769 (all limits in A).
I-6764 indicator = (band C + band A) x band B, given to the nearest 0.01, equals 2.09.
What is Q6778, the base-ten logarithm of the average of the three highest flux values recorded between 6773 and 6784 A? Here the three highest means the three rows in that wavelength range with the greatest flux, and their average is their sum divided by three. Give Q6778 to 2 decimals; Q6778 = 1.29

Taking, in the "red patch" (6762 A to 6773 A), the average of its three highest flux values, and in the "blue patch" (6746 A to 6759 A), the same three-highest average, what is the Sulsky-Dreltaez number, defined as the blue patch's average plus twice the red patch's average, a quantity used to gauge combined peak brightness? 62.0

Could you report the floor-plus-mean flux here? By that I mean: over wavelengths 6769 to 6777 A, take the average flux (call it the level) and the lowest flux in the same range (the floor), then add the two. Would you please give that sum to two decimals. 37.92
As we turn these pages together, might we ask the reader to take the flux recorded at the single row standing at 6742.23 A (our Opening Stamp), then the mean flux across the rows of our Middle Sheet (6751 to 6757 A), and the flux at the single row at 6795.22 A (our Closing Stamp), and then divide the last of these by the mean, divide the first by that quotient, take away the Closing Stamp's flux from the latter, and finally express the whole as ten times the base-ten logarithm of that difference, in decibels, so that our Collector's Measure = 2.5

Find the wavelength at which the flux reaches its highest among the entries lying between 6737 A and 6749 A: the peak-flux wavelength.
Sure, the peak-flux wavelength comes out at 6742.23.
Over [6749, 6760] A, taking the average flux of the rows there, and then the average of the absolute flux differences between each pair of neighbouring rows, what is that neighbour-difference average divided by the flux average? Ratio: 0.048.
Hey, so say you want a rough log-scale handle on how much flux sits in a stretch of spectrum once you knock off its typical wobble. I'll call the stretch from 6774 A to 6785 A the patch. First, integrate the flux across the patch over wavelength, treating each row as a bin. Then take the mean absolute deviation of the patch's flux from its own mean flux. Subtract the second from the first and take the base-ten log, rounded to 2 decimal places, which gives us 2.31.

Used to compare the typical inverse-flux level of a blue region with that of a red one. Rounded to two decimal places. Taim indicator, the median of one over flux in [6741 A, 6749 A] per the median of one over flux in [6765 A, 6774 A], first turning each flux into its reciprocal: 1.02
